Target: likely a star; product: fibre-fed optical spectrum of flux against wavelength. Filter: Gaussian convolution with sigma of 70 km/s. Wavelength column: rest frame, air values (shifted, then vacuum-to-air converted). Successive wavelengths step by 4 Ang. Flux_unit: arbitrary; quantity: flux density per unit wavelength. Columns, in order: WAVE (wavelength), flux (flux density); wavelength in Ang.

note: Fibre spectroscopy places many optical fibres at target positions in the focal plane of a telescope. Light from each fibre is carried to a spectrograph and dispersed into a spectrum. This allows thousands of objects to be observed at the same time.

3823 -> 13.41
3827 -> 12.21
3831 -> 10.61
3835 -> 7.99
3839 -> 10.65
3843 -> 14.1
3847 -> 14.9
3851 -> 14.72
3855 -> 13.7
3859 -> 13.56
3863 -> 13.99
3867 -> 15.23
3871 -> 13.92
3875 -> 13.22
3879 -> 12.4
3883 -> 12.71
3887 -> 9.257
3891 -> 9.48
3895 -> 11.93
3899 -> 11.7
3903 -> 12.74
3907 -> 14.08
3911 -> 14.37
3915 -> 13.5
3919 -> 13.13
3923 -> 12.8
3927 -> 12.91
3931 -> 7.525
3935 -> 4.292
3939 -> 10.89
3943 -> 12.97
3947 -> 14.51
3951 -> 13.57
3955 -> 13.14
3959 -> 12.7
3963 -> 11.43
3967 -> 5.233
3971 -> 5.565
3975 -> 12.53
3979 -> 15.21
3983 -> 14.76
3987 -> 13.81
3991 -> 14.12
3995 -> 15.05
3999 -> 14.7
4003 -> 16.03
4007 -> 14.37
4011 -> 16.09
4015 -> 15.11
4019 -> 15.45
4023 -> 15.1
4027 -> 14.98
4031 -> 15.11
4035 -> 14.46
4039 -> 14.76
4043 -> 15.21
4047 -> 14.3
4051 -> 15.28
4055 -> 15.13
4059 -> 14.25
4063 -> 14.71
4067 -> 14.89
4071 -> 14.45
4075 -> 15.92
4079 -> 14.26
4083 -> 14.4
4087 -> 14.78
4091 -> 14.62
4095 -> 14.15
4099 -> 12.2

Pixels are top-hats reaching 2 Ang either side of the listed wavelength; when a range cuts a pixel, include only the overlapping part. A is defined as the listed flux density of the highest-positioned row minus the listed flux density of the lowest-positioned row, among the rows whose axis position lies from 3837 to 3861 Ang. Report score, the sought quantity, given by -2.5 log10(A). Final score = -1.2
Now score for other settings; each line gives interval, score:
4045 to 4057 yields 0.2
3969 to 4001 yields -2.4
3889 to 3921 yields -1.4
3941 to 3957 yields 1.9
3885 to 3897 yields -1.1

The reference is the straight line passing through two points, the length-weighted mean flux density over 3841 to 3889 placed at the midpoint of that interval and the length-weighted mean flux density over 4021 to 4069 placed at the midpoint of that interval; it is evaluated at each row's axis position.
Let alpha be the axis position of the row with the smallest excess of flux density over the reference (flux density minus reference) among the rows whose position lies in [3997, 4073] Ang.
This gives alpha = 4059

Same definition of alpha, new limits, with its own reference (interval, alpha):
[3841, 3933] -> 3931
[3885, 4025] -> 3935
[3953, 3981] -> 3967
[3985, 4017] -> 3987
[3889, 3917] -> 3891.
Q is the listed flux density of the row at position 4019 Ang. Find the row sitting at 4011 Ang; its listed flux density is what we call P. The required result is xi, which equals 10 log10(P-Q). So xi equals -2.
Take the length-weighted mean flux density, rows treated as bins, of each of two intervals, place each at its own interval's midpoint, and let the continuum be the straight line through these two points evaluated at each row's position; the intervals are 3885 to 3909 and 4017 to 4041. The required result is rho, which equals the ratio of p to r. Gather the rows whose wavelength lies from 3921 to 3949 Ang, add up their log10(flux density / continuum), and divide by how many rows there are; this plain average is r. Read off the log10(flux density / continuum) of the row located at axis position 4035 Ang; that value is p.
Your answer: 0.2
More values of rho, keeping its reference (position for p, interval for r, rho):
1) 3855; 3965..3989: -0.9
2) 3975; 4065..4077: 1.2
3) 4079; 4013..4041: -28.4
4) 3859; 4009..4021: 4.1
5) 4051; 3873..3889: -0.3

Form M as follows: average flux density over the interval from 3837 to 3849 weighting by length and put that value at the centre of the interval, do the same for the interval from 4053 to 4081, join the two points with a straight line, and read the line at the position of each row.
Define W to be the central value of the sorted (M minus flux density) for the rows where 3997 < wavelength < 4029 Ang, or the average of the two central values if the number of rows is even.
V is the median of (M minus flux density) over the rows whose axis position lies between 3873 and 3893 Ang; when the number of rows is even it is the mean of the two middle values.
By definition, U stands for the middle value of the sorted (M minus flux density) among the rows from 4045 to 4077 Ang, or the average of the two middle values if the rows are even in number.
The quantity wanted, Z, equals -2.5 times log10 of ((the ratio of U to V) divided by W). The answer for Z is 4.3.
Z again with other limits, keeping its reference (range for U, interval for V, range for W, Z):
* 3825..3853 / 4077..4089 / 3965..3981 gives 1.2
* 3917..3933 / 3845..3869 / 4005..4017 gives -0.3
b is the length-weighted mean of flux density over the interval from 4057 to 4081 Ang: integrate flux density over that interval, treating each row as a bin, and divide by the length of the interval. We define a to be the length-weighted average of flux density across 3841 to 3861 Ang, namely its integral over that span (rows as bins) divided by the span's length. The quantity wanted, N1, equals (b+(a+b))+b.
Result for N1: 58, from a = 14.2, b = 14.7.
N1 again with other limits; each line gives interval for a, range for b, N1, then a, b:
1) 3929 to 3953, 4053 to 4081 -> 55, 10.6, 14.8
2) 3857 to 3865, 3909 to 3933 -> 51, 13.8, 12.4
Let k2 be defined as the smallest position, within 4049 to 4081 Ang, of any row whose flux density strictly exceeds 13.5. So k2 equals 4051 Ang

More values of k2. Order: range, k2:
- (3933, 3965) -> 3947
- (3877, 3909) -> 3907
